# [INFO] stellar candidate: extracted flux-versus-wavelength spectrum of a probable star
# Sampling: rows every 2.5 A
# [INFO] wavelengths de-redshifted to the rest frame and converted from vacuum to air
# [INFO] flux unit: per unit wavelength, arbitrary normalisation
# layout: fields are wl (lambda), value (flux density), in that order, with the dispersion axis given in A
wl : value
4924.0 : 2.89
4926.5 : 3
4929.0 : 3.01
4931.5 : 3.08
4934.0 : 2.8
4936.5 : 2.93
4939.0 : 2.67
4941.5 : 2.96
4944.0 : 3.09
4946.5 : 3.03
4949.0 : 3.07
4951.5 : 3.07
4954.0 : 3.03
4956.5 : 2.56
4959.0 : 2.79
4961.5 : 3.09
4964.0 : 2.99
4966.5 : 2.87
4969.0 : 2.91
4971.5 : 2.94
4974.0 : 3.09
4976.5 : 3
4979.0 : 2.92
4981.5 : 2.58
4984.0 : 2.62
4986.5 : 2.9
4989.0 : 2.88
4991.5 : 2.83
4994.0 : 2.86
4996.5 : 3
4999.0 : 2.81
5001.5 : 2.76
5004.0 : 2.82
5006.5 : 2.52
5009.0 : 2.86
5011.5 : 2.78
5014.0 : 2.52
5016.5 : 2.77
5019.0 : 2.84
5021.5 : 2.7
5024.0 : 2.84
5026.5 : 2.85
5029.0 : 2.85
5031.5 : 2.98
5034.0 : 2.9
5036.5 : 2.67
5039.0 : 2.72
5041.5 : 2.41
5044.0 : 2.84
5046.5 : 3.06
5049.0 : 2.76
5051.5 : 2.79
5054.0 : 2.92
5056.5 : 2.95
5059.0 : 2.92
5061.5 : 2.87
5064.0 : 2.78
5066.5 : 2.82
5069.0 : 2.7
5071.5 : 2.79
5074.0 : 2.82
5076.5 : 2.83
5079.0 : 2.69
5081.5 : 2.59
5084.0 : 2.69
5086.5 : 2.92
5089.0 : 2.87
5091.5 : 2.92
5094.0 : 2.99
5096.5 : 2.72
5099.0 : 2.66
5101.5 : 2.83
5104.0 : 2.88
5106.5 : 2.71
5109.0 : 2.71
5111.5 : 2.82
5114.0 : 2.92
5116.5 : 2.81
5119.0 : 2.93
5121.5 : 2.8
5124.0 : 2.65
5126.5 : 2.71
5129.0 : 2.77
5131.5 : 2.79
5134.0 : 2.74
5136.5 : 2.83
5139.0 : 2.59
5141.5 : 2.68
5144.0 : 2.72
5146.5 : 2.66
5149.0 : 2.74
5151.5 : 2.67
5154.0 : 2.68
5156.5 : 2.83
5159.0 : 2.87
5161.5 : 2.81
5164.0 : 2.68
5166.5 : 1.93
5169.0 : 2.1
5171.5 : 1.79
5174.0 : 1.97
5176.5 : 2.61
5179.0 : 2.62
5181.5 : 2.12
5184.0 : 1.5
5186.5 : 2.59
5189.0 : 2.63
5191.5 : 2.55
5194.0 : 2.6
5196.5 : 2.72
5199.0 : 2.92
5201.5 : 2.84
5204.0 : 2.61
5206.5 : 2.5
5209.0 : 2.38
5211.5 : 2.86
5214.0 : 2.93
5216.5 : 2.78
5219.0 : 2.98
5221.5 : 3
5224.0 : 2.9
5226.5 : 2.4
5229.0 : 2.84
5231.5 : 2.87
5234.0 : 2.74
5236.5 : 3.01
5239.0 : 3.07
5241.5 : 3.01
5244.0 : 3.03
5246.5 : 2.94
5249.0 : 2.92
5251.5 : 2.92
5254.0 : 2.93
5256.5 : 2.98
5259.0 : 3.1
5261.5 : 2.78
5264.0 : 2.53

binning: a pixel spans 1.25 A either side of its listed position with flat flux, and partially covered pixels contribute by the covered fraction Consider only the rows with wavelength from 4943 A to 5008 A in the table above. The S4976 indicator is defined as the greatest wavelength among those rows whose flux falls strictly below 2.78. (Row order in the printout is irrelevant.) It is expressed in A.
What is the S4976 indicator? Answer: 5006.5 A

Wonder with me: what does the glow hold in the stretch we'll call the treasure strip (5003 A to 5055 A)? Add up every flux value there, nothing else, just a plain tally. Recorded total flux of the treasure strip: 58.4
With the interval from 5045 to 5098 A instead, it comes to 59.4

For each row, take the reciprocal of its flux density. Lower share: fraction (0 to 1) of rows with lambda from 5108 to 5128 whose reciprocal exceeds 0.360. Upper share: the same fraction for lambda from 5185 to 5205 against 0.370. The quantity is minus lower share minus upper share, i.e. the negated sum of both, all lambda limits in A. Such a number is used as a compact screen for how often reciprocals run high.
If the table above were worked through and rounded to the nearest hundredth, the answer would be -1.00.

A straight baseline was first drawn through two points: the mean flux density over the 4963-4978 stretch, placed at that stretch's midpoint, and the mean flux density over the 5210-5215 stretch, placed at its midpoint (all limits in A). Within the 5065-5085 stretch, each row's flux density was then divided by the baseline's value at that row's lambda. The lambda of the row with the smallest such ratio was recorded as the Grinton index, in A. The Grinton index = 5081.5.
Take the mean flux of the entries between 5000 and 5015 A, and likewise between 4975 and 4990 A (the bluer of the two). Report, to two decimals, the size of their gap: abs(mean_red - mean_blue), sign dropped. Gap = 0.11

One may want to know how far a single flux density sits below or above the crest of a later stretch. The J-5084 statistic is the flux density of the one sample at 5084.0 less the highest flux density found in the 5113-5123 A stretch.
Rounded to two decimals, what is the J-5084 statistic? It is -0.24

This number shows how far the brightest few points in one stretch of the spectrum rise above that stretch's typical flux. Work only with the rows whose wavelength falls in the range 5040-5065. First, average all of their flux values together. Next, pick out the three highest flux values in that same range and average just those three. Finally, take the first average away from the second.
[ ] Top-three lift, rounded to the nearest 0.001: 0.147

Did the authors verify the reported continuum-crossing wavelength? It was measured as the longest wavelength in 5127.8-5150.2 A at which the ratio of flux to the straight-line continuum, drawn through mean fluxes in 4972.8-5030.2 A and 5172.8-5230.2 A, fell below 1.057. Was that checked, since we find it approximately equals 5149.0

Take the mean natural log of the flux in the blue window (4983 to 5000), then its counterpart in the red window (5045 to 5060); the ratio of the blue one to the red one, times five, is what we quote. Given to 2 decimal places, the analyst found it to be 4.91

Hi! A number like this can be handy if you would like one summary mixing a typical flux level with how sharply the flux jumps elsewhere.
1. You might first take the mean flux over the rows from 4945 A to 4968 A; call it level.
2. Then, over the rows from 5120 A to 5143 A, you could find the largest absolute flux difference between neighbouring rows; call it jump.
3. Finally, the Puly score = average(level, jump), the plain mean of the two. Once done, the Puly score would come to 1.59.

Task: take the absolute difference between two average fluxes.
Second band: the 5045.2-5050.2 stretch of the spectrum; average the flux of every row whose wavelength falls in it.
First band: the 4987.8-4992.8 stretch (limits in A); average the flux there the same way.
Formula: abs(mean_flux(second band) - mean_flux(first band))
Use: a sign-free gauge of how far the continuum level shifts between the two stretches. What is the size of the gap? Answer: 0.06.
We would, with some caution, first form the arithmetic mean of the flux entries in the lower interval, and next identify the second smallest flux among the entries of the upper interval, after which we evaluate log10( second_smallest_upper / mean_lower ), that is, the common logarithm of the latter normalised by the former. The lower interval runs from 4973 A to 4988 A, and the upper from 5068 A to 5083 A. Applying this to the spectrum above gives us -0.025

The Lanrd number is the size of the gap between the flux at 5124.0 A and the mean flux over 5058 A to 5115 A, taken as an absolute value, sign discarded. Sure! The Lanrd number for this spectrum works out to 0.15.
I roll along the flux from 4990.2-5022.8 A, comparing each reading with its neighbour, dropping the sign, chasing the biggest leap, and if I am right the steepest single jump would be 0.34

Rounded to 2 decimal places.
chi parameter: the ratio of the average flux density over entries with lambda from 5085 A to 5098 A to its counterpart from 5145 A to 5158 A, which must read 1.06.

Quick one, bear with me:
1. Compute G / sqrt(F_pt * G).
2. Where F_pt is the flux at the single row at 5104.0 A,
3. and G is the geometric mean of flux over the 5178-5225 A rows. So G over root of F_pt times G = 0.95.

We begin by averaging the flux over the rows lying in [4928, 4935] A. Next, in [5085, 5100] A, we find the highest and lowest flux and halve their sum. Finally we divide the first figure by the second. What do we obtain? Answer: 1.05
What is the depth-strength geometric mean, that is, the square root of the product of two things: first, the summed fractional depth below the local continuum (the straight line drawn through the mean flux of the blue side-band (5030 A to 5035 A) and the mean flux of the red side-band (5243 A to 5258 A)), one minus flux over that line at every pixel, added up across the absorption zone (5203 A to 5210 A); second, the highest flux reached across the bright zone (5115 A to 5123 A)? 1.16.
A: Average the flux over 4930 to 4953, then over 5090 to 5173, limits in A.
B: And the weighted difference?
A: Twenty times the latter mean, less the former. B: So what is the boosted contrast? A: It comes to 50.9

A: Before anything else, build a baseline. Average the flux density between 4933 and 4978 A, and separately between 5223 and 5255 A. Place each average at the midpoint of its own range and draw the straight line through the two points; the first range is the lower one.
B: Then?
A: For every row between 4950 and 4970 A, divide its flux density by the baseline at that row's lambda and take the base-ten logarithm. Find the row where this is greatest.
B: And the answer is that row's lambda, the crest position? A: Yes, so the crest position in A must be 4961.5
